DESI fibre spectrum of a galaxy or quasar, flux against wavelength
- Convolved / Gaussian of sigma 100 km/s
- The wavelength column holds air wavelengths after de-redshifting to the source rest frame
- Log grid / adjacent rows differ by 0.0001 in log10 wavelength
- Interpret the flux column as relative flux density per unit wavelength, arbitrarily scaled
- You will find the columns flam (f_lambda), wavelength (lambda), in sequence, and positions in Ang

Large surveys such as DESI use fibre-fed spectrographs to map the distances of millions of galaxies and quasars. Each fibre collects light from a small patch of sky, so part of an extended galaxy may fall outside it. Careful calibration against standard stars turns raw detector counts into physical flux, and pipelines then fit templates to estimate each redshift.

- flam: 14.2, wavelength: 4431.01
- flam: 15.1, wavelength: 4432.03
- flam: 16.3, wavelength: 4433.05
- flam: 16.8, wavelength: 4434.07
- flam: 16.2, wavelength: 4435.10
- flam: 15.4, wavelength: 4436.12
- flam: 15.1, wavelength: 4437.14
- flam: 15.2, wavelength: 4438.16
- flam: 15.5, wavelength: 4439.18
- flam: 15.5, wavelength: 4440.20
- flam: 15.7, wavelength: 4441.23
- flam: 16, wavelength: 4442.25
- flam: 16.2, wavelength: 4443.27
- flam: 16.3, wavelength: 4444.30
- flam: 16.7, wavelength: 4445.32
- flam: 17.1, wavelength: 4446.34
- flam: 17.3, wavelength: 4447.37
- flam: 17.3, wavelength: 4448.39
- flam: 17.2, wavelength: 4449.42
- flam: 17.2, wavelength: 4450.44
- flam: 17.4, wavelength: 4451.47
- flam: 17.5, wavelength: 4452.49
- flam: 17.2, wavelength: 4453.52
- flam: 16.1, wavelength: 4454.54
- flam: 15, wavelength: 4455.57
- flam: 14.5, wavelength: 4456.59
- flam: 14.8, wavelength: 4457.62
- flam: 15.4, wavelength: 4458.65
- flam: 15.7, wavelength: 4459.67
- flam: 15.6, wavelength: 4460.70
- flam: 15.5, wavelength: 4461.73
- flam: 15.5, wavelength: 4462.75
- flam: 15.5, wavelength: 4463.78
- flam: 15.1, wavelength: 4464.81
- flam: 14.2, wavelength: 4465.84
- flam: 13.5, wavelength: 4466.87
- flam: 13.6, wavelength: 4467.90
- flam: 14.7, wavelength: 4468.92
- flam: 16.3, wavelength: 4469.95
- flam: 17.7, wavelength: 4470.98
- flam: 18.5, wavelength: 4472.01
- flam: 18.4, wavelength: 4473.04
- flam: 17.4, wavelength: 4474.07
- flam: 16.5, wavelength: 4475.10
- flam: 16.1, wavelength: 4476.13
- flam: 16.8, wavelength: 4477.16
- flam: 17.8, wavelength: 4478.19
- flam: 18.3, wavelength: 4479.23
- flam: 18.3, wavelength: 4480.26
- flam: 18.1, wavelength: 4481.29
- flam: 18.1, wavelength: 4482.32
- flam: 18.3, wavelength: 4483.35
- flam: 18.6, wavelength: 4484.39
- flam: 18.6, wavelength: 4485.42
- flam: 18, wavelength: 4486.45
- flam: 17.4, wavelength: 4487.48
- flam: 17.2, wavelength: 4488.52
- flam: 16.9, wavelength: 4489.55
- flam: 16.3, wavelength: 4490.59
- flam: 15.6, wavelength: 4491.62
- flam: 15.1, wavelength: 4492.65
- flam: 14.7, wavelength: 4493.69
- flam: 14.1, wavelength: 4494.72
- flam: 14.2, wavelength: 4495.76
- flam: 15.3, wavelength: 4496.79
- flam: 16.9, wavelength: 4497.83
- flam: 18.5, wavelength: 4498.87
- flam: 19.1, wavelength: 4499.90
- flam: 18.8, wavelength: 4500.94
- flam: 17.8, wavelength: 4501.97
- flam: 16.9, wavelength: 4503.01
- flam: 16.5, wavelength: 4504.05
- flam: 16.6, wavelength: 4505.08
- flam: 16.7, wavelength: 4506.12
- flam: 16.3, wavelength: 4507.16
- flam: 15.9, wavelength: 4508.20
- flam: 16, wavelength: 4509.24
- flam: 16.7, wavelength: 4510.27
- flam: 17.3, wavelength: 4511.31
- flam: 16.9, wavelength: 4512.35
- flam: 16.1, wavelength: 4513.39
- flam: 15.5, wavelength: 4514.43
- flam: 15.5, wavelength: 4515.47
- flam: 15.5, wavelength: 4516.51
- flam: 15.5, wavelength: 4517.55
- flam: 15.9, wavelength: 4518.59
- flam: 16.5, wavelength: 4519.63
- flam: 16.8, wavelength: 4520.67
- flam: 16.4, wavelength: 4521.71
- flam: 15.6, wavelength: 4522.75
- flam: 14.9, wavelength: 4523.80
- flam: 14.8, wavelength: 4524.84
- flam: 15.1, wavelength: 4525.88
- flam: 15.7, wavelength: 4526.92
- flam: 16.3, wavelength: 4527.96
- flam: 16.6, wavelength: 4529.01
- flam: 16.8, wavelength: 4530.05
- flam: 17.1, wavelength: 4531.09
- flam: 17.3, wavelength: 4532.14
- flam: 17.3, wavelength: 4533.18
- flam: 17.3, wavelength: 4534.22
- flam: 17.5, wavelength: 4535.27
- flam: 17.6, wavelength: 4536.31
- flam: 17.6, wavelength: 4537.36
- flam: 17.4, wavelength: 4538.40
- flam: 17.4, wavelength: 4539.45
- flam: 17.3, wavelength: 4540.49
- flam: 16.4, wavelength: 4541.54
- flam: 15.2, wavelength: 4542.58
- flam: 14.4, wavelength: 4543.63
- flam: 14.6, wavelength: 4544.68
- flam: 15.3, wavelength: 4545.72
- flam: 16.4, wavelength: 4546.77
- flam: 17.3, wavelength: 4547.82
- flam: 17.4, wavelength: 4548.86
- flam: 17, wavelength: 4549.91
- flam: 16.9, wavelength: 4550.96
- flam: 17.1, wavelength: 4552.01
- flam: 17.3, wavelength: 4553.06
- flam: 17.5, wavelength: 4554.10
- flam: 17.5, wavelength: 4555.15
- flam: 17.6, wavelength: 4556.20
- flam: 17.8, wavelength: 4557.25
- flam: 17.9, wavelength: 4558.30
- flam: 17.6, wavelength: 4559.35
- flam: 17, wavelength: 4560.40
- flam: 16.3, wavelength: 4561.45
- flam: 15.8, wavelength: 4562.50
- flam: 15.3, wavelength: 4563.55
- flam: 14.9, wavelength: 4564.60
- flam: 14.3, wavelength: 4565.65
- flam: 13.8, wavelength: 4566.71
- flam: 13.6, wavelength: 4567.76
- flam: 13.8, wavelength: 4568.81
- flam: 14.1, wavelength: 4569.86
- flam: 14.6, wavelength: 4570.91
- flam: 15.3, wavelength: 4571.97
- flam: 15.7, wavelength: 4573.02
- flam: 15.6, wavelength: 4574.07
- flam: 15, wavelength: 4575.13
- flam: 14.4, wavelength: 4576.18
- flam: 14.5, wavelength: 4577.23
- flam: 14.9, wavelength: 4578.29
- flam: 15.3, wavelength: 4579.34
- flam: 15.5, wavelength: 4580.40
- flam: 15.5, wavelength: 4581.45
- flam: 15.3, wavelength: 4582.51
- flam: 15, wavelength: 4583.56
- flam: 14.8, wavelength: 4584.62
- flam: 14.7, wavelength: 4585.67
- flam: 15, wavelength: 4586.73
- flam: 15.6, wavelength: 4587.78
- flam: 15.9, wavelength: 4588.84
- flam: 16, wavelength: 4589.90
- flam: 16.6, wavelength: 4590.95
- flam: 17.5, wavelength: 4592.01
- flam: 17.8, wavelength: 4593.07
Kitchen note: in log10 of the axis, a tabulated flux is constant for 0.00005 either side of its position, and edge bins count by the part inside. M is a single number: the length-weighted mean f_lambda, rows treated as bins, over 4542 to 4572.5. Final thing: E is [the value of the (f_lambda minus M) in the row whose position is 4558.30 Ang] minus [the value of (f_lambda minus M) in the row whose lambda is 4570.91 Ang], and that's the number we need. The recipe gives 3.3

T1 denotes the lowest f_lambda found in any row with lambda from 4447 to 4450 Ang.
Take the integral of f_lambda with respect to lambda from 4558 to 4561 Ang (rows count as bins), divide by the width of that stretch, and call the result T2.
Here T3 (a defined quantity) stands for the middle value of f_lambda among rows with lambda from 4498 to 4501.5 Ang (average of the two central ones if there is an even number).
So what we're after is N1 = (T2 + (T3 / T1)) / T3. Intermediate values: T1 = 17.2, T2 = 17.4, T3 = 18.8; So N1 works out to 0.99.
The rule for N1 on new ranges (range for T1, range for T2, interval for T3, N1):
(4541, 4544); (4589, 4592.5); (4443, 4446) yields 1.09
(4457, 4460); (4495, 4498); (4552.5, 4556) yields 0.93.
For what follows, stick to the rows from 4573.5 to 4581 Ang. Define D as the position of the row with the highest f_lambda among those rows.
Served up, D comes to 4574.07 Ang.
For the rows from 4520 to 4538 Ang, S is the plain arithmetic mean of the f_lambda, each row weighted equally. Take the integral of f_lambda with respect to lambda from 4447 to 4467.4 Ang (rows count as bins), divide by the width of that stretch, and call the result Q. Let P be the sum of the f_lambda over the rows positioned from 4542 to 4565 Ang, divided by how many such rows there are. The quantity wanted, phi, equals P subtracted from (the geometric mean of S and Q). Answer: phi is -0.4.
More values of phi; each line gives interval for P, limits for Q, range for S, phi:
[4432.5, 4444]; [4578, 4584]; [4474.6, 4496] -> 0.3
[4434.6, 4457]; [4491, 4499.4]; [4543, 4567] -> -0.3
